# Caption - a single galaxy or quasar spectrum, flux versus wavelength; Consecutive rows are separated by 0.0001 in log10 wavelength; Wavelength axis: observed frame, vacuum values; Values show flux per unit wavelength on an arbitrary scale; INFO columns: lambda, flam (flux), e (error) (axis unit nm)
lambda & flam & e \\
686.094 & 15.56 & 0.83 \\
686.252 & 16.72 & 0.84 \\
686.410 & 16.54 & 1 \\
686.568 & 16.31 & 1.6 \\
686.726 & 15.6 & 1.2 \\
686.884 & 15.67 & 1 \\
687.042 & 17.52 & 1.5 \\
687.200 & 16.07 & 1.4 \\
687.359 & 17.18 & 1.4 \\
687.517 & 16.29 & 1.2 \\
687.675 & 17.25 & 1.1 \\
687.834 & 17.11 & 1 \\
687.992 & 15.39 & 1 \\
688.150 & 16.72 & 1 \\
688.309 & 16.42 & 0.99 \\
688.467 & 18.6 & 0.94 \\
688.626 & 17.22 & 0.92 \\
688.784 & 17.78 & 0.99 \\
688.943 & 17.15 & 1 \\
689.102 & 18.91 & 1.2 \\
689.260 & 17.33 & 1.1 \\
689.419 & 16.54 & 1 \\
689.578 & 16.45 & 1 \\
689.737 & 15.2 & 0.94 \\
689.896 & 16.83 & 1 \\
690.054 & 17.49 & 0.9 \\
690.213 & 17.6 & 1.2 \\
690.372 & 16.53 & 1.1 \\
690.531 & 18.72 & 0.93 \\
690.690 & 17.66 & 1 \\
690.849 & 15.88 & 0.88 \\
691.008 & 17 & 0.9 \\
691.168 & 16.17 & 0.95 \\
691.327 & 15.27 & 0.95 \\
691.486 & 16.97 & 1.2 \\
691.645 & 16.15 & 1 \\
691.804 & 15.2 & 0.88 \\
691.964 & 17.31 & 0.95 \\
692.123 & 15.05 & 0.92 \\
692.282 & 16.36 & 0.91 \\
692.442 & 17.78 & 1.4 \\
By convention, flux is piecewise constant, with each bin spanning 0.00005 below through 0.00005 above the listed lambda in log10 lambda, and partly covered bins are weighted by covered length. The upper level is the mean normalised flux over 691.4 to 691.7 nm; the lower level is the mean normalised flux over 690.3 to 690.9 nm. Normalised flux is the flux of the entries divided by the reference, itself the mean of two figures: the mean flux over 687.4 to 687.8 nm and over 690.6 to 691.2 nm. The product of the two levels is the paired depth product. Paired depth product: 1.02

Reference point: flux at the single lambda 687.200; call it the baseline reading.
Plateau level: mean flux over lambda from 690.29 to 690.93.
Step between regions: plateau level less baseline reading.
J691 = 1.13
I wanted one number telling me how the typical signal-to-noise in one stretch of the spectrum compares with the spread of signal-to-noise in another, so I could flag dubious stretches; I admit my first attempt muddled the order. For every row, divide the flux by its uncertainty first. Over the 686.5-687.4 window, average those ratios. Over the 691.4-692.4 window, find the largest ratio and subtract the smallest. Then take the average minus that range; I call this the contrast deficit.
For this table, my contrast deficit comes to 8.3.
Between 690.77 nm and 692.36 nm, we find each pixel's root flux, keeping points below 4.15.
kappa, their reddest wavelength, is 692.282 nm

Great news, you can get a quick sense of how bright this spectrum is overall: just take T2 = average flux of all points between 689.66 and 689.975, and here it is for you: 16.0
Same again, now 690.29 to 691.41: 16.7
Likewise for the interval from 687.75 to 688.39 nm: 16.4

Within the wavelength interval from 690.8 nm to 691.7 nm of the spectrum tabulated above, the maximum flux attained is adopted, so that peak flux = 17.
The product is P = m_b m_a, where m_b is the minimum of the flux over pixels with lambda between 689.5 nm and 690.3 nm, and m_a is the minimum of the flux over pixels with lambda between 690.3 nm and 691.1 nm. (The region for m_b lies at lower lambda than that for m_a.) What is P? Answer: 241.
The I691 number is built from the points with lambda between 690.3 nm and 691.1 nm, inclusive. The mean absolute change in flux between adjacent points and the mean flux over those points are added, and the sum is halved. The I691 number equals 9.3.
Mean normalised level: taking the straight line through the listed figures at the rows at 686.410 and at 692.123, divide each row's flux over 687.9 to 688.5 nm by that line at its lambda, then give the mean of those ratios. 1.04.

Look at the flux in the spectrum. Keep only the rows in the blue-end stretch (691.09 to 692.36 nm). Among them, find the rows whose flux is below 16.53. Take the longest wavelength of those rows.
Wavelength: 692.282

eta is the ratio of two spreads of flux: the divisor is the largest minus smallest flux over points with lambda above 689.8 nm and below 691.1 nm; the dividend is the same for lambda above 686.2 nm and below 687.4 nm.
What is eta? 0.68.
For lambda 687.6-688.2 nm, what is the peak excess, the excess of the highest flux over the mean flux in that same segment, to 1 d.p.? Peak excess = 0.6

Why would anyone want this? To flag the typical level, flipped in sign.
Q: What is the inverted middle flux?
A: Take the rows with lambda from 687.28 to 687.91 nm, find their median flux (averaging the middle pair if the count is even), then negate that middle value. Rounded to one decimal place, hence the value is -17.1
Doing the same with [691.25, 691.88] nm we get -15.7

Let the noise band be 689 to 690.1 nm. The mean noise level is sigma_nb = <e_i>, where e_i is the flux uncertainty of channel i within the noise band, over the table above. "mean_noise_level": 1.02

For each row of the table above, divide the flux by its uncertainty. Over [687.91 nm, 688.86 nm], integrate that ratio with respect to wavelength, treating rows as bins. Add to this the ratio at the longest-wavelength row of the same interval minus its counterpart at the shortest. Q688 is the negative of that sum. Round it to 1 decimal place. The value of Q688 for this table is -19.2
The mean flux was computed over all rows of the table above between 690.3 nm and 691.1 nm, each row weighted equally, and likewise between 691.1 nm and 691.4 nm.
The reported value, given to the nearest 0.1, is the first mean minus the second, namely 1.4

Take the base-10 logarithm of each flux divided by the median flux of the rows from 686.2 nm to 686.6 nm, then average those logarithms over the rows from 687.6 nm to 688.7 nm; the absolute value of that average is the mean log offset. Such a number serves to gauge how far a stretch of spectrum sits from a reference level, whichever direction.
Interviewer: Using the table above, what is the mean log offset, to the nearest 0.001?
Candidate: 0.010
